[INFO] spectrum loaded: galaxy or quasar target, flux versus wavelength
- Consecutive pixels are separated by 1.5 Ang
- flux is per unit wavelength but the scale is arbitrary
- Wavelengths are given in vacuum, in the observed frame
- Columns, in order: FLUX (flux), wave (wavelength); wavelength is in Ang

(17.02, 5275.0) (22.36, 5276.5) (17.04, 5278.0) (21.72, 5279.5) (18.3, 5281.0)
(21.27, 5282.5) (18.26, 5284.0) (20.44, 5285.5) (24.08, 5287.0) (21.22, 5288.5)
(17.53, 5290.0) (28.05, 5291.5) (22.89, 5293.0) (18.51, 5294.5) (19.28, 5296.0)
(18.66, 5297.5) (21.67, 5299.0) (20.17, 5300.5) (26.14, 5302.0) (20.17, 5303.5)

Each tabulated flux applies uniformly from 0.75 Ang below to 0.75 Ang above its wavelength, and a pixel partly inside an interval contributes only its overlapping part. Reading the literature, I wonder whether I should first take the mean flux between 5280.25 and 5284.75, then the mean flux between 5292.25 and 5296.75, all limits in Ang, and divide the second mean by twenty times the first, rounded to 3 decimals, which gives 0.052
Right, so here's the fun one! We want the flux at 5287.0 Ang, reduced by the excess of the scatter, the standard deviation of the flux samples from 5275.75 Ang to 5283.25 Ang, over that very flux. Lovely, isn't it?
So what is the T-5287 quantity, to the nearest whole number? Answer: 46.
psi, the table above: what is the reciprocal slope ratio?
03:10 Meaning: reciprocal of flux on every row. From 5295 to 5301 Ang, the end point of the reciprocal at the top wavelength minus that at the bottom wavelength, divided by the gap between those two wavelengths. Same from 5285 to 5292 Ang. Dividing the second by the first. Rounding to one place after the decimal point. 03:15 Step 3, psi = 4.3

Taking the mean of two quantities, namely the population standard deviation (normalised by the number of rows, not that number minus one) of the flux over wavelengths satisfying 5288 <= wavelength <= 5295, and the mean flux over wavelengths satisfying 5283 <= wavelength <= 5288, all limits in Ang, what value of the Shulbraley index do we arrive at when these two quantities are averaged 12.3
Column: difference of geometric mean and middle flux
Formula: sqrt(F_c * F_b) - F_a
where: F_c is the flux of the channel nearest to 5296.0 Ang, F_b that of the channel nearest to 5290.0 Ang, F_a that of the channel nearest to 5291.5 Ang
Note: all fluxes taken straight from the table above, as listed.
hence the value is -10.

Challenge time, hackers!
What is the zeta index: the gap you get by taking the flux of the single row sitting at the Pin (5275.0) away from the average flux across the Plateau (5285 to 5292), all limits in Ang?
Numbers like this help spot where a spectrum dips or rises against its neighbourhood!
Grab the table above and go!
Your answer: 5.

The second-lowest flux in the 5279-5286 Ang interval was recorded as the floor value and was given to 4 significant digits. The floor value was 18.30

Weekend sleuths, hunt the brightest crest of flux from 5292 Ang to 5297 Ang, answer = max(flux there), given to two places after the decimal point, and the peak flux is 22.89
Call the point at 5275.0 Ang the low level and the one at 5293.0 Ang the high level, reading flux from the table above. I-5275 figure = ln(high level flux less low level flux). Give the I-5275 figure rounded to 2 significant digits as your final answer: 1.8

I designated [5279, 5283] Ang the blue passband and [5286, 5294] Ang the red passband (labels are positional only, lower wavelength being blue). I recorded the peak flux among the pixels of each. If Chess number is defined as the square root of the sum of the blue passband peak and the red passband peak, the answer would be 7.05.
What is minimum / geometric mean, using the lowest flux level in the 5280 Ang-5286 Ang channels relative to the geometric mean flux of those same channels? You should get 0.935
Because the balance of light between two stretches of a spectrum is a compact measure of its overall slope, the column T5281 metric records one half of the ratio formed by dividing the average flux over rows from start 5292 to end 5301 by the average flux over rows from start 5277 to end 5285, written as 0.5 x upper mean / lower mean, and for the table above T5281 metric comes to 0.52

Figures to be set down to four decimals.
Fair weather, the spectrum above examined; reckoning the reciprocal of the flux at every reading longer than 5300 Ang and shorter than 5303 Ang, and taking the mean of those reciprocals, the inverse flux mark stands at 0.0439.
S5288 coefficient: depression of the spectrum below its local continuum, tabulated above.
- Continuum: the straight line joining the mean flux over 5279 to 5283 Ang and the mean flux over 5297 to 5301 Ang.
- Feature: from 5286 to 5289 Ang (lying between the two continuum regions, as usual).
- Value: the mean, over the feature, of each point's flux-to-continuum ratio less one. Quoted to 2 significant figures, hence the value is 0.11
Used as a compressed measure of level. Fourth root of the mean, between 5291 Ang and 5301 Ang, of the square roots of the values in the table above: 1.46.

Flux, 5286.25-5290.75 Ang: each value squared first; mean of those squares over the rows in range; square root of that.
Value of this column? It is 21.1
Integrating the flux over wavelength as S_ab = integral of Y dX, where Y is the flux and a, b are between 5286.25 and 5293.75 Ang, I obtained 171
